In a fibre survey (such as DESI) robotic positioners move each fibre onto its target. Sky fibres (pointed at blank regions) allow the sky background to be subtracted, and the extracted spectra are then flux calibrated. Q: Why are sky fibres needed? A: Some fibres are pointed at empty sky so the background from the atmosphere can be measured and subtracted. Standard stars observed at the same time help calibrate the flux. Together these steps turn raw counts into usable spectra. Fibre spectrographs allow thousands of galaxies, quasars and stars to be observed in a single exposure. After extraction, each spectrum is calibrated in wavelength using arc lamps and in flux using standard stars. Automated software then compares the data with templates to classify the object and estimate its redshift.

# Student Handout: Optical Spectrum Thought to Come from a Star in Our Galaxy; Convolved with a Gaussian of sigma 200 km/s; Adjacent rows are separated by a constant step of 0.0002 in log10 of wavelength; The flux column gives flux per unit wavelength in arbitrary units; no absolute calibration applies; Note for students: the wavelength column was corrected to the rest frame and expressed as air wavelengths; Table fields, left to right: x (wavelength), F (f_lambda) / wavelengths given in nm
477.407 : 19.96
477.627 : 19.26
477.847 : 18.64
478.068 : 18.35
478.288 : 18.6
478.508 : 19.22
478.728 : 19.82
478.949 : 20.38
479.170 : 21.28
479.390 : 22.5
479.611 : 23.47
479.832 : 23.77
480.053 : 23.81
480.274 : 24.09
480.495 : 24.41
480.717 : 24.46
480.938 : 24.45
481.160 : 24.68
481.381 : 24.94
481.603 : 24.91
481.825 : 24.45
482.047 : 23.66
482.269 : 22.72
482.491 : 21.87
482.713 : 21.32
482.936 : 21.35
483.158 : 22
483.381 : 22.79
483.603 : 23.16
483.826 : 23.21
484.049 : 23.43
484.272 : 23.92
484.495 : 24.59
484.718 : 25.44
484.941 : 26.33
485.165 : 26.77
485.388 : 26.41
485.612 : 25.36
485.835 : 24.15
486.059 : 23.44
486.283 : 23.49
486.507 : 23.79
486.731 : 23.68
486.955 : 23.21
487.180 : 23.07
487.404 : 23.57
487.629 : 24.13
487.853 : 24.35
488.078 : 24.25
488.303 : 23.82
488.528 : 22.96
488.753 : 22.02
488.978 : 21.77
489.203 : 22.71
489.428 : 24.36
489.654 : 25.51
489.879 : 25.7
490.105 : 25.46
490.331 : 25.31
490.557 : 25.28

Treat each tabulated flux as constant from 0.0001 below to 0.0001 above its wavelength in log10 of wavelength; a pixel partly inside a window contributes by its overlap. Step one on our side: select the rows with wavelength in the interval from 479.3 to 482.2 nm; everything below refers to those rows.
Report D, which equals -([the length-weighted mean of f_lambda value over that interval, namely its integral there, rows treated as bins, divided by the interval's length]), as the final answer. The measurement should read -24.11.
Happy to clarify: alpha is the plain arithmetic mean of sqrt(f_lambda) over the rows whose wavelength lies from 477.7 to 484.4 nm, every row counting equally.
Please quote 4.74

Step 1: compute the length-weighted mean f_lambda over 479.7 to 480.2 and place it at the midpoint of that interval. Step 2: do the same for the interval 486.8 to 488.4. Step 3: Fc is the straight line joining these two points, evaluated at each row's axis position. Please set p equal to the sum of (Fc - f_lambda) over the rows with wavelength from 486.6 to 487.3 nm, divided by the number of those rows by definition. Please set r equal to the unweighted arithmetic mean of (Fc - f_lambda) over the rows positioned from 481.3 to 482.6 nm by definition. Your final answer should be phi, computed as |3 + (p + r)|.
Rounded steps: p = 0.4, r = 0.0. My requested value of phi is 3.5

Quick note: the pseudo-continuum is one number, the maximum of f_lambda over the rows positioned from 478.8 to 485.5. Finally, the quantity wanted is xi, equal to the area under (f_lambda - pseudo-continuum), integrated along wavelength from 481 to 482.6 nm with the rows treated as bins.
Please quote -5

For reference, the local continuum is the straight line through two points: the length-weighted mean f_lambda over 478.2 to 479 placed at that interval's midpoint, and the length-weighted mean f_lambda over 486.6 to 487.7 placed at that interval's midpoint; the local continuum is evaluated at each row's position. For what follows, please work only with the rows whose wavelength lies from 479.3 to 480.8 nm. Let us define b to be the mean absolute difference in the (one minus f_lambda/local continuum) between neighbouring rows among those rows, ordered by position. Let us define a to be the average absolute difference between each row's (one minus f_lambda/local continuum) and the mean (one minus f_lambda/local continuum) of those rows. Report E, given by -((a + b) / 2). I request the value -0.013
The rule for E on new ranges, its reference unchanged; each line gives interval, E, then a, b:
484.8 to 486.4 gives -0.047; 0.063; 0.031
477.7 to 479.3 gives -0.030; 0.036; 0.024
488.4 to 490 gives -0.041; 0.049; 0.033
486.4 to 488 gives -0.014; 0.015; 0.014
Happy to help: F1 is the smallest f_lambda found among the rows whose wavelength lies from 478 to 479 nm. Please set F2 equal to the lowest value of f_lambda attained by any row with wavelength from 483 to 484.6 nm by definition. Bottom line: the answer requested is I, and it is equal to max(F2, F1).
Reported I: 22.0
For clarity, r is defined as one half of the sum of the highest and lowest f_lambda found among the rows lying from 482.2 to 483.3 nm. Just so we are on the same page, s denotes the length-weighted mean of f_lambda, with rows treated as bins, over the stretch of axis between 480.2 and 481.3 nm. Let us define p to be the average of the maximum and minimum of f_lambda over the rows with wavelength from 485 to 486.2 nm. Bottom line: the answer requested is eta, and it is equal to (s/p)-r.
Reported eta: -21.0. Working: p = 25.1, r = 22.0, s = 24.4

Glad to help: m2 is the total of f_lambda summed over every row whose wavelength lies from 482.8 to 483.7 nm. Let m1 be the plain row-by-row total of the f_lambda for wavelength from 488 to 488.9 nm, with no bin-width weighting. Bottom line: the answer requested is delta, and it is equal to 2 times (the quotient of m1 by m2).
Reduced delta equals 2.08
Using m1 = 93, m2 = 89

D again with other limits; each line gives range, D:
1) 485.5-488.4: -23.87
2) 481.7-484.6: -22.96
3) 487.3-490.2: -23.88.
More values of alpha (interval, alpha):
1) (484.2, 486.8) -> 4.98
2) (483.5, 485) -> 4.93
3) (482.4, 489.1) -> 4.86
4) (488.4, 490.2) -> 4.88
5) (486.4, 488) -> 4.87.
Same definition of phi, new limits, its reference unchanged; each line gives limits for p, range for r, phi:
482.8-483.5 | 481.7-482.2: 4.5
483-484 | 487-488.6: 4.0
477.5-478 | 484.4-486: 6.1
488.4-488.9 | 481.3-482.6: 4.3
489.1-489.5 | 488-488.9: 3.7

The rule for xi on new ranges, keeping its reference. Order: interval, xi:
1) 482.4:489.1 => -21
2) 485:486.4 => -2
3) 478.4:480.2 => -9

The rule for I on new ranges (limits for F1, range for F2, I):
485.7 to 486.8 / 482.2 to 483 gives 23.4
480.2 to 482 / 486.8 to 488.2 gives 24.1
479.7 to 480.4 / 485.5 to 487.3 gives 23.8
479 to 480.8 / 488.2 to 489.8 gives 21.8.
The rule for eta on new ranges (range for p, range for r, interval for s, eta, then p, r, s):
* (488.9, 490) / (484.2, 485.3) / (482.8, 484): -24.4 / 23.7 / 25.3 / 22.5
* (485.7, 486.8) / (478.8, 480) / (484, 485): -21.0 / 23.8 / 22.1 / 24.8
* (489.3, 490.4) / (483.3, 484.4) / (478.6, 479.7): -22.5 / 25.0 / 23.4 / 21.4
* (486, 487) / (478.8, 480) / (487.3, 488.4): -21.1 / 23.5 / 22.1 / 24.0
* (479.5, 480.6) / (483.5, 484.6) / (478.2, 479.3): -23.0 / 23.9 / 23.9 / 19.9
